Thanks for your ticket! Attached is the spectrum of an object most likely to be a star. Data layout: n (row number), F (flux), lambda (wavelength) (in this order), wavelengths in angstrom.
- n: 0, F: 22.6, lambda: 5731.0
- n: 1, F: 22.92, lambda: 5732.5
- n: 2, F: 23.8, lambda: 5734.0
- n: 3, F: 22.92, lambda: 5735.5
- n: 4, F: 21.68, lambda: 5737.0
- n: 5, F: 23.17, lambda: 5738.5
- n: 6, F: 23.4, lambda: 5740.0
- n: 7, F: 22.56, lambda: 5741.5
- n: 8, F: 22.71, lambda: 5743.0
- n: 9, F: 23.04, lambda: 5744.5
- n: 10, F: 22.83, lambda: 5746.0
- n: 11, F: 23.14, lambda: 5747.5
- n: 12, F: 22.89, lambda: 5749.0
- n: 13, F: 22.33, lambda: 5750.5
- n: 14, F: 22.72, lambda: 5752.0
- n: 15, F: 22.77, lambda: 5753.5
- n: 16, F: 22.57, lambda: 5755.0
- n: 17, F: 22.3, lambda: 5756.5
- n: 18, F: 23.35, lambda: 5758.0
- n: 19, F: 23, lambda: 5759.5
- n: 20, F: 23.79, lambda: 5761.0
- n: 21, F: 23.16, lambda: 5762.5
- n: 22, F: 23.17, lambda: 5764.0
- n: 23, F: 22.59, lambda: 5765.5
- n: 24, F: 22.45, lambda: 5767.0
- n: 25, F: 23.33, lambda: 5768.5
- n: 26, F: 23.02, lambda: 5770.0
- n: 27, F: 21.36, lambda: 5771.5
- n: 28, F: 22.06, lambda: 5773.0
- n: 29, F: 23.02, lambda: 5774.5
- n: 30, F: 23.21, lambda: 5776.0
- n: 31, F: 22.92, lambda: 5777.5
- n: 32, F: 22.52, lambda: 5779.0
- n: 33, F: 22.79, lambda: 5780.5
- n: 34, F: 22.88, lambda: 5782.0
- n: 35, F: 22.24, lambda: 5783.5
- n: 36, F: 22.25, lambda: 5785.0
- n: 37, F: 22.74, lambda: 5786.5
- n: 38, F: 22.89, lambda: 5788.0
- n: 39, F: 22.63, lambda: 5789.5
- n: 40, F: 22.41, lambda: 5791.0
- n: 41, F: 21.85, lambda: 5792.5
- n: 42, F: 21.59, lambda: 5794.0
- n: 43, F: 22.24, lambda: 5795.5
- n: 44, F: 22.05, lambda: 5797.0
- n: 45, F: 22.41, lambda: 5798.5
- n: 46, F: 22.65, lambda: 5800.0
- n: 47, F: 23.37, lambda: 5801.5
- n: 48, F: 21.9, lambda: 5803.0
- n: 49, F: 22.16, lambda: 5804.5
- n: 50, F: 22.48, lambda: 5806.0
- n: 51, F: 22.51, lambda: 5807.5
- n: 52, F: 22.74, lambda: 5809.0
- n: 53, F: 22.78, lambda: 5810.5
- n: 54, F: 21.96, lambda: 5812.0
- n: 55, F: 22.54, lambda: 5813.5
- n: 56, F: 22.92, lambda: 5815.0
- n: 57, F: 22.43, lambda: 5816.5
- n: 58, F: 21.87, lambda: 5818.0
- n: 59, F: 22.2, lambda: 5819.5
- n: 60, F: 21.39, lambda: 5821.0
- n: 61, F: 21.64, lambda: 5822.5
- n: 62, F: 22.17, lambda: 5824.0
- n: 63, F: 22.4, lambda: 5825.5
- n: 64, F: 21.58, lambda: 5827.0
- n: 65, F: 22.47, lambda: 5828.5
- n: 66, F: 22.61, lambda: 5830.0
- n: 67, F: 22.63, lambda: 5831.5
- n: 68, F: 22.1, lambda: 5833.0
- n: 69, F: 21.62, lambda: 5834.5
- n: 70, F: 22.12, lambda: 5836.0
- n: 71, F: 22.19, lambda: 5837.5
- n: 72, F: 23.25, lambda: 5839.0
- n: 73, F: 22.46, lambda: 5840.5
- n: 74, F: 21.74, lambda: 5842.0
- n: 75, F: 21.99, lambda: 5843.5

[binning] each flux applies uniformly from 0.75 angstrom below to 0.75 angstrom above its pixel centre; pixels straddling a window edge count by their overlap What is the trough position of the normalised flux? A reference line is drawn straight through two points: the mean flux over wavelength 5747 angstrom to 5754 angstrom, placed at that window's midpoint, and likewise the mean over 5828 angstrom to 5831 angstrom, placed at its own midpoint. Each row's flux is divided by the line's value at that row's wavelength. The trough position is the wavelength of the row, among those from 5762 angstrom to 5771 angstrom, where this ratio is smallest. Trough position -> 5767.0 angstrom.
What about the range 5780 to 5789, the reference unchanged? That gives 5783.5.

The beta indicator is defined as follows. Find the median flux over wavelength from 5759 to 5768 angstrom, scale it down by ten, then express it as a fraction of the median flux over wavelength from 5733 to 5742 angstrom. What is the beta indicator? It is 0.100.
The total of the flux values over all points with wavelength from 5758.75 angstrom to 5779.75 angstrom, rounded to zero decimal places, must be 320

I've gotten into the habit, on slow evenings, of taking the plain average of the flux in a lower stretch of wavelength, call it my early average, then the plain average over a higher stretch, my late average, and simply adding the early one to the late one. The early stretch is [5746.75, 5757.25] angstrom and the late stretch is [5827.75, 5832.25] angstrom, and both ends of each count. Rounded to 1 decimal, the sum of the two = 45.2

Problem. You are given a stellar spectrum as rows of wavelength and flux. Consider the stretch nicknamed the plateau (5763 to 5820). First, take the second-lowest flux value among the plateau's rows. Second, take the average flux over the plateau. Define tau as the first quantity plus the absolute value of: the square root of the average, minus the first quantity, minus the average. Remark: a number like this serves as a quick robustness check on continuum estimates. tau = 60.9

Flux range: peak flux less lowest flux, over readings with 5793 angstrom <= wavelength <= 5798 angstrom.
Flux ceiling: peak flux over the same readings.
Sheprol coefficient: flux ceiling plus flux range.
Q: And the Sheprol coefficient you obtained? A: 22.9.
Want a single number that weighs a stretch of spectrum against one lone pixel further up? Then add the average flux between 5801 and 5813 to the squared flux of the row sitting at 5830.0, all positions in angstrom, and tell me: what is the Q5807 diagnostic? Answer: 534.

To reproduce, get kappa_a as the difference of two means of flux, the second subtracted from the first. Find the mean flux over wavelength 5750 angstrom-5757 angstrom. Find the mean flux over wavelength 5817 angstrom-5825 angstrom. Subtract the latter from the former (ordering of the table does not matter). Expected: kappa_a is 0.7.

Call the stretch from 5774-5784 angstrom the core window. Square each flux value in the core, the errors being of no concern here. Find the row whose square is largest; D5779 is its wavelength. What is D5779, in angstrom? 5776.0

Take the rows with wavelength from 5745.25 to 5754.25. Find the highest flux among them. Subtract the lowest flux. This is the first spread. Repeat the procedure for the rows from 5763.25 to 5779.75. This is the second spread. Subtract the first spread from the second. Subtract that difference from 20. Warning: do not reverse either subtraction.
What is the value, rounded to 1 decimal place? 18.8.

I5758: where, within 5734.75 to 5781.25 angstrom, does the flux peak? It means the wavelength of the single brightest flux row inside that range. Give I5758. 5761.0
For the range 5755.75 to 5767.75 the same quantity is 5761.0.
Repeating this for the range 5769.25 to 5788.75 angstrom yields 5776.0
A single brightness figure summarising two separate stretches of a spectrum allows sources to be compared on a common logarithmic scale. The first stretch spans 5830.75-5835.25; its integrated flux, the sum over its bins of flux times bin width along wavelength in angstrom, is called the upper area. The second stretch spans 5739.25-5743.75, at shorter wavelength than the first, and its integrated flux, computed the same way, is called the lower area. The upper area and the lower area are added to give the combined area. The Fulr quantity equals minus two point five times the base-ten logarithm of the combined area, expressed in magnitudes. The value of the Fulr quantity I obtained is -5.766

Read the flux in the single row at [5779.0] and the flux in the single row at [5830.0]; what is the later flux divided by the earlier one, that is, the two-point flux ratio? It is 1.00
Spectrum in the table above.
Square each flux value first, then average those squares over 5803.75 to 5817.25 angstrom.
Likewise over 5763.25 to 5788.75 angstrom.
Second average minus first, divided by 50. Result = 0.16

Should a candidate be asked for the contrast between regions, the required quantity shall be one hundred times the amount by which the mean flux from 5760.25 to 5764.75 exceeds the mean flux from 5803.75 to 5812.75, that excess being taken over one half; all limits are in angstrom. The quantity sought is 187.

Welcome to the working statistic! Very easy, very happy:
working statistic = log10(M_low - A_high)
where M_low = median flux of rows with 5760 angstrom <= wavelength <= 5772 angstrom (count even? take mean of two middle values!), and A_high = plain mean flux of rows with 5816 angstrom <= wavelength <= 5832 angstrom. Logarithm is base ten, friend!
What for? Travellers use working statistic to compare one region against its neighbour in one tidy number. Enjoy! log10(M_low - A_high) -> 0.0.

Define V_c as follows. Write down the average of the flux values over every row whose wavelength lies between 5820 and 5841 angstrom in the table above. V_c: 22.2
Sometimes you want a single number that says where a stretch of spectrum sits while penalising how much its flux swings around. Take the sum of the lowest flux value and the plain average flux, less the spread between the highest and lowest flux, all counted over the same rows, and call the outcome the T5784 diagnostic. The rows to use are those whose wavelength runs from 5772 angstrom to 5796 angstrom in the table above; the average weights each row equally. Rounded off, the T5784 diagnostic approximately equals 42.5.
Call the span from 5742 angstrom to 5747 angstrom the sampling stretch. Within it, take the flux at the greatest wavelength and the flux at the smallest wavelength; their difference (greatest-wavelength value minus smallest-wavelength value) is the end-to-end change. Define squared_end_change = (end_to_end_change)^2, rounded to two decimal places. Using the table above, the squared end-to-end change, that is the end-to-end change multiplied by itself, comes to 0.01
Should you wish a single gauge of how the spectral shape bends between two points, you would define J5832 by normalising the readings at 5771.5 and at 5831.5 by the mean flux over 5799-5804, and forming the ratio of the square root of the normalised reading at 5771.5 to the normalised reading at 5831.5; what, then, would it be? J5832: 0.97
